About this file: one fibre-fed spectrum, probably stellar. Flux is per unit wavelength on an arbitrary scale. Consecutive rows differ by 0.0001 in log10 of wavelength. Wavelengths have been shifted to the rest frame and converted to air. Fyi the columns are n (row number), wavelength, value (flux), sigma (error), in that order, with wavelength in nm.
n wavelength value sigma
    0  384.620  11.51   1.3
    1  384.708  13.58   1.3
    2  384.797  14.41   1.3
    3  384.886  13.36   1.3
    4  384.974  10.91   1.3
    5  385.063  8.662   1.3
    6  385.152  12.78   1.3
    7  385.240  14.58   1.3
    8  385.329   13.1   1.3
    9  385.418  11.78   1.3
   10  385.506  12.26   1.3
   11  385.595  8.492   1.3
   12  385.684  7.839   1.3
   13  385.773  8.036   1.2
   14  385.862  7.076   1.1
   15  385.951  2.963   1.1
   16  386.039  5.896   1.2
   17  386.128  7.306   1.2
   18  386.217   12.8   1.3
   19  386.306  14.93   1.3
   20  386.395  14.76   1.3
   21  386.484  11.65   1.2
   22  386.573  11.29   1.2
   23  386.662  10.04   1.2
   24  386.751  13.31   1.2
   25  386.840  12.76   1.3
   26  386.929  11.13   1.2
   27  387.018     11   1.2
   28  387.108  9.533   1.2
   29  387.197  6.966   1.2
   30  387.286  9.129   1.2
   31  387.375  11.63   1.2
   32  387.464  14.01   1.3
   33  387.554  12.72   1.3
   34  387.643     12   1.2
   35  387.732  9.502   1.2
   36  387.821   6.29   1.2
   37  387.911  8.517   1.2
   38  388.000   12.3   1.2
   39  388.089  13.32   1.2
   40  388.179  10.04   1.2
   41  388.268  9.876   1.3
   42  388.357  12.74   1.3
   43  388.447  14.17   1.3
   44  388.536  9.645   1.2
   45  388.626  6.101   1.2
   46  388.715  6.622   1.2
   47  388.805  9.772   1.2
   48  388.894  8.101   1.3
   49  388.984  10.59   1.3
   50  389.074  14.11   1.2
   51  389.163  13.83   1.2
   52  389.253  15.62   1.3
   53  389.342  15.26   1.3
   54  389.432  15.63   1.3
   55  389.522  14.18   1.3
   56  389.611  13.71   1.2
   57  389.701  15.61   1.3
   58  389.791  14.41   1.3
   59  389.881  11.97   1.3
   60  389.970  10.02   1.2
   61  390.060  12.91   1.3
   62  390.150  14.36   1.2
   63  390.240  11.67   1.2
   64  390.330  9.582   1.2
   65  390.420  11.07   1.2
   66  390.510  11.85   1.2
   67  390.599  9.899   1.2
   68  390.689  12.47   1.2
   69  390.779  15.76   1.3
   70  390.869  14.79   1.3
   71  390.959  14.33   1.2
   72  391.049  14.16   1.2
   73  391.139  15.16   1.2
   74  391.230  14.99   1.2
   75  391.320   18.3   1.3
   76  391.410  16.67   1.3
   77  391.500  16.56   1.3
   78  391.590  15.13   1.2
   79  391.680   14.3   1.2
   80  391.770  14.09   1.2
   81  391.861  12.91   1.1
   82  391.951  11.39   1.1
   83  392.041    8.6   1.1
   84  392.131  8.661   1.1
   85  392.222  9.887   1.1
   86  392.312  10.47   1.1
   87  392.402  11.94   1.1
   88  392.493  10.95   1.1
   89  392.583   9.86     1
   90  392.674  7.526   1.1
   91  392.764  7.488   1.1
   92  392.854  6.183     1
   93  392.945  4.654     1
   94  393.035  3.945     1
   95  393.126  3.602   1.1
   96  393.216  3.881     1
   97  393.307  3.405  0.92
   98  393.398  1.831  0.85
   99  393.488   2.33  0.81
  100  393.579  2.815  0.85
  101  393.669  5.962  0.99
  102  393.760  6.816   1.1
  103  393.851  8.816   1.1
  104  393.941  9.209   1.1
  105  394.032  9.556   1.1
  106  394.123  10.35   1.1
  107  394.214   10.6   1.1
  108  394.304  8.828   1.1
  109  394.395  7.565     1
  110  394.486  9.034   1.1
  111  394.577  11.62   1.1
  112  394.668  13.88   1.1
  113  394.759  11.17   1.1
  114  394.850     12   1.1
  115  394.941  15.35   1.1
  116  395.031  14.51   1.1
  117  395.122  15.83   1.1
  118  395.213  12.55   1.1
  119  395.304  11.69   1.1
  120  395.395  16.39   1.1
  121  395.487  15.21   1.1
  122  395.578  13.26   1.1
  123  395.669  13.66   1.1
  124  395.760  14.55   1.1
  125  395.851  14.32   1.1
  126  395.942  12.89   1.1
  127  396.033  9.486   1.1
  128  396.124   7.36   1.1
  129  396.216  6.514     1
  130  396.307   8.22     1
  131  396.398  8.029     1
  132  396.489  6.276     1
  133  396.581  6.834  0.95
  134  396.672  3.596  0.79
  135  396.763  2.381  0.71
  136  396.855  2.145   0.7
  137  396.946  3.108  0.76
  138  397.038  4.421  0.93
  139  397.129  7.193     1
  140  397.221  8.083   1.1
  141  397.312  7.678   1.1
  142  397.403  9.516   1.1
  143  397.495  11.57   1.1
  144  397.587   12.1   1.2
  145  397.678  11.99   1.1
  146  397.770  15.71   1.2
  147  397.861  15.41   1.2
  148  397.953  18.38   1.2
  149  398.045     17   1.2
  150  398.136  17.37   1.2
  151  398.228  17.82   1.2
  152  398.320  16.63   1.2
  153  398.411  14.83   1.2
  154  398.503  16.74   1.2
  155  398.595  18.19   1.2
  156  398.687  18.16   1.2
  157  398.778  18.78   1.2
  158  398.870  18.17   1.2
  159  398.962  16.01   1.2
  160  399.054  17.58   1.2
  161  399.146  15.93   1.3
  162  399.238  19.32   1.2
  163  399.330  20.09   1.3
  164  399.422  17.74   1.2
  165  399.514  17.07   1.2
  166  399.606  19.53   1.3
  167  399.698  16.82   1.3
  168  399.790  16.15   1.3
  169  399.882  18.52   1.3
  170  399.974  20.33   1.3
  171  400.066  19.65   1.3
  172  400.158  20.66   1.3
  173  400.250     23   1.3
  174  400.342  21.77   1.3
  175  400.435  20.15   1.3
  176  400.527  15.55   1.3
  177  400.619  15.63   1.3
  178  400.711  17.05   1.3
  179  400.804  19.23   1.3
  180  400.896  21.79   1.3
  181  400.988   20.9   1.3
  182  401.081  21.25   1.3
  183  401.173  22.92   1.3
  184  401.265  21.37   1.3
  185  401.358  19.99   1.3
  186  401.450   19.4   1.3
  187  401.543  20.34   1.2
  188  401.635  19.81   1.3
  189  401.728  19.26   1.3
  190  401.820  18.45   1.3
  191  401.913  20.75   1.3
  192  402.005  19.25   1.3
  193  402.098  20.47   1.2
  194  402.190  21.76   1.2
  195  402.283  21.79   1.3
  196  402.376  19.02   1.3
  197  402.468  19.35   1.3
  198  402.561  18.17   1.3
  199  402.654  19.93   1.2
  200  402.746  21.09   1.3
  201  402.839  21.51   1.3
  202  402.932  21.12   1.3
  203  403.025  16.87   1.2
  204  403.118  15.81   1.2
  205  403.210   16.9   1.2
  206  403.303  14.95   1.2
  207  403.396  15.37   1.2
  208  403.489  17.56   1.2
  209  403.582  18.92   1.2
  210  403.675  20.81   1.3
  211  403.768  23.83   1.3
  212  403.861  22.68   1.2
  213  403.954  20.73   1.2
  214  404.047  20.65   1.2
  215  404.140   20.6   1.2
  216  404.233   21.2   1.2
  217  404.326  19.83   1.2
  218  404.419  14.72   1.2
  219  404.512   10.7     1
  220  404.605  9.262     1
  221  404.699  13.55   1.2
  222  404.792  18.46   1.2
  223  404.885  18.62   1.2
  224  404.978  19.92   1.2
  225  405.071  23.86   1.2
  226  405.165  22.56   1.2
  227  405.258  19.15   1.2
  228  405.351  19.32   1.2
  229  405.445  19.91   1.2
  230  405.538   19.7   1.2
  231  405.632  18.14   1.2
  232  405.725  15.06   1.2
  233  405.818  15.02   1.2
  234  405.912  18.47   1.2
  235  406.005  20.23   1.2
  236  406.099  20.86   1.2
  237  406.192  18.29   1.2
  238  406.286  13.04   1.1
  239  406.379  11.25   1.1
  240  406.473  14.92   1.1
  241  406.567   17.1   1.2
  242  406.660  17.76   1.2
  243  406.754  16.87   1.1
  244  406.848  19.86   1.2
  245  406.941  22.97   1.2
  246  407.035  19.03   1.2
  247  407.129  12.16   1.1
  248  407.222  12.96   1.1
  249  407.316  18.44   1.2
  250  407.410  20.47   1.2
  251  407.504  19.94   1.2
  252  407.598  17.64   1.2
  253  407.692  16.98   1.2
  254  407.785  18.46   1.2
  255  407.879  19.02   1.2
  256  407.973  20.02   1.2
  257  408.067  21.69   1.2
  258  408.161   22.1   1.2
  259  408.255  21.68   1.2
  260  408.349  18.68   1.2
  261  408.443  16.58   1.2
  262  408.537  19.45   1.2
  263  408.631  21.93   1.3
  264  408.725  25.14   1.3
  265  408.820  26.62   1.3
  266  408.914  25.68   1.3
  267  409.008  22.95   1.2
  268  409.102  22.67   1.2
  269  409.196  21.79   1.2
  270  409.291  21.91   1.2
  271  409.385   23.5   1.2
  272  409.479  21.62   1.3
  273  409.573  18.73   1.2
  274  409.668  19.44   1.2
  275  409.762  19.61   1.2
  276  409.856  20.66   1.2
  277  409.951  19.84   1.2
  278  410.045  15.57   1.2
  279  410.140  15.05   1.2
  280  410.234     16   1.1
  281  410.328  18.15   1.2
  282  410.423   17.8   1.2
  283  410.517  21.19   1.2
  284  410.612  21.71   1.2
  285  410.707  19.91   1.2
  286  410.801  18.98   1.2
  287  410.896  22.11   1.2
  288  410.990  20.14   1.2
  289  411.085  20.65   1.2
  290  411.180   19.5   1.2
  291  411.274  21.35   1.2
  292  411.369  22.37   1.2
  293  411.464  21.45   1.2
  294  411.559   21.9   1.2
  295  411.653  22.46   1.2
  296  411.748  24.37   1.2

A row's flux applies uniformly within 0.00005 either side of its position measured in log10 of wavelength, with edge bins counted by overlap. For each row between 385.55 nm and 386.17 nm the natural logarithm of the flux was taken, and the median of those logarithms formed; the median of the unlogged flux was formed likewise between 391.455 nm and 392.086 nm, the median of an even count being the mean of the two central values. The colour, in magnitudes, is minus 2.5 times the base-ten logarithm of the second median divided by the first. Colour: -2.13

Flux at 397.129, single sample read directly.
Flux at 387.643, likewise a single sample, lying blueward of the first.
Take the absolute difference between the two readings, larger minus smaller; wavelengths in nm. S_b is 5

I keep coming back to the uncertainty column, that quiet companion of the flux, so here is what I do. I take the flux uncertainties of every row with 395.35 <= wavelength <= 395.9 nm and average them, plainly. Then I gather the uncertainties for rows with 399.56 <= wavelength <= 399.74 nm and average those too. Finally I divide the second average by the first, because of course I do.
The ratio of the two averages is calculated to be 1.18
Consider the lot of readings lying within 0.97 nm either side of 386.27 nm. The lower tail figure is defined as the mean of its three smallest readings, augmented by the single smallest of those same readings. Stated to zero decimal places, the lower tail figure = 8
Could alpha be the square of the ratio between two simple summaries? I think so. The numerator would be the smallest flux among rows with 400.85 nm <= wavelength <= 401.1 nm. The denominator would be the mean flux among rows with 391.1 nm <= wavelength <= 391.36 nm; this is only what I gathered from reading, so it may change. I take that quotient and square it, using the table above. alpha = 1.7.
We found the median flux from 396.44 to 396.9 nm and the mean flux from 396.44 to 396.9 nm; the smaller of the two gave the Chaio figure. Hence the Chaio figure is 3.6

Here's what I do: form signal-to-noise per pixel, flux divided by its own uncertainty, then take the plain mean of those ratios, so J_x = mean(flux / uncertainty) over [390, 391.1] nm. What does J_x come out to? 10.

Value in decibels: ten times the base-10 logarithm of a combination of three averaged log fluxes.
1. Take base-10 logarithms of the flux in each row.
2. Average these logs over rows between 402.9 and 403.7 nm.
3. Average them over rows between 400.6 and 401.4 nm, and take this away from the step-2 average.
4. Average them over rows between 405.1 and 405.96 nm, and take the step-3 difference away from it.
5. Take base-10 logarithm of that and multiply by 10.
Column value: 1.2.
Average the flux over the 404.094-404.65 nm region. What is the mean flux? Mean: 16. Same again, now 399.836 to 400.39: 21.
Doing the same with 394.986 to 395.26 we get 14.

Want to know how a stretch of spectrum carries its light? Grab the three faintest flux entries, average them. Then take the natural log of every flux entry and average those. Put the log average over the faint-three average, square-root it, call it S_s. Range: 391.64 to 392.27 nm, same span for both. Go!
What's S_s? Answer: 0.52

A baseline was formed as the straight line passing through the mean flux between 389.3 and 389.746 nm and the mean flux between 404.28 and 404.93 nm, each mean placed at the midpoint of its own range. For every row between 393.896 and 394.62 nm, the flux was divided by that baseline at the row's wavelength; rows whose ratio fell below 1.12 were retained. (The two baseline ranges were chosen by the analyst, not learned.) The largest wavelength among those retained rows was 394.577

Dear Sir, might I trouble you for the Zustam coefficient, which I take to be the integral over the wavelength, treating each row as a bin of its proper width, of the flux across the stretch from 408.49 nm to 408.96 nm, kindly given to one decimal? 11.2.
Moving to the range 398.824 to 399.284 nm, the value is 8.0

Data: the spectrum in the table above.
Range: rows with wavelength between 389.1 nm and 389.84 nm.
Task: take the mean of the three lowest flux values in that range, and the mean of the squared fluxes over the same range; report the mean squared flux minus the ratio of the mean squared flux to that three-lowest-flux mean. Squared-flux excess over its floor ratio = 203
